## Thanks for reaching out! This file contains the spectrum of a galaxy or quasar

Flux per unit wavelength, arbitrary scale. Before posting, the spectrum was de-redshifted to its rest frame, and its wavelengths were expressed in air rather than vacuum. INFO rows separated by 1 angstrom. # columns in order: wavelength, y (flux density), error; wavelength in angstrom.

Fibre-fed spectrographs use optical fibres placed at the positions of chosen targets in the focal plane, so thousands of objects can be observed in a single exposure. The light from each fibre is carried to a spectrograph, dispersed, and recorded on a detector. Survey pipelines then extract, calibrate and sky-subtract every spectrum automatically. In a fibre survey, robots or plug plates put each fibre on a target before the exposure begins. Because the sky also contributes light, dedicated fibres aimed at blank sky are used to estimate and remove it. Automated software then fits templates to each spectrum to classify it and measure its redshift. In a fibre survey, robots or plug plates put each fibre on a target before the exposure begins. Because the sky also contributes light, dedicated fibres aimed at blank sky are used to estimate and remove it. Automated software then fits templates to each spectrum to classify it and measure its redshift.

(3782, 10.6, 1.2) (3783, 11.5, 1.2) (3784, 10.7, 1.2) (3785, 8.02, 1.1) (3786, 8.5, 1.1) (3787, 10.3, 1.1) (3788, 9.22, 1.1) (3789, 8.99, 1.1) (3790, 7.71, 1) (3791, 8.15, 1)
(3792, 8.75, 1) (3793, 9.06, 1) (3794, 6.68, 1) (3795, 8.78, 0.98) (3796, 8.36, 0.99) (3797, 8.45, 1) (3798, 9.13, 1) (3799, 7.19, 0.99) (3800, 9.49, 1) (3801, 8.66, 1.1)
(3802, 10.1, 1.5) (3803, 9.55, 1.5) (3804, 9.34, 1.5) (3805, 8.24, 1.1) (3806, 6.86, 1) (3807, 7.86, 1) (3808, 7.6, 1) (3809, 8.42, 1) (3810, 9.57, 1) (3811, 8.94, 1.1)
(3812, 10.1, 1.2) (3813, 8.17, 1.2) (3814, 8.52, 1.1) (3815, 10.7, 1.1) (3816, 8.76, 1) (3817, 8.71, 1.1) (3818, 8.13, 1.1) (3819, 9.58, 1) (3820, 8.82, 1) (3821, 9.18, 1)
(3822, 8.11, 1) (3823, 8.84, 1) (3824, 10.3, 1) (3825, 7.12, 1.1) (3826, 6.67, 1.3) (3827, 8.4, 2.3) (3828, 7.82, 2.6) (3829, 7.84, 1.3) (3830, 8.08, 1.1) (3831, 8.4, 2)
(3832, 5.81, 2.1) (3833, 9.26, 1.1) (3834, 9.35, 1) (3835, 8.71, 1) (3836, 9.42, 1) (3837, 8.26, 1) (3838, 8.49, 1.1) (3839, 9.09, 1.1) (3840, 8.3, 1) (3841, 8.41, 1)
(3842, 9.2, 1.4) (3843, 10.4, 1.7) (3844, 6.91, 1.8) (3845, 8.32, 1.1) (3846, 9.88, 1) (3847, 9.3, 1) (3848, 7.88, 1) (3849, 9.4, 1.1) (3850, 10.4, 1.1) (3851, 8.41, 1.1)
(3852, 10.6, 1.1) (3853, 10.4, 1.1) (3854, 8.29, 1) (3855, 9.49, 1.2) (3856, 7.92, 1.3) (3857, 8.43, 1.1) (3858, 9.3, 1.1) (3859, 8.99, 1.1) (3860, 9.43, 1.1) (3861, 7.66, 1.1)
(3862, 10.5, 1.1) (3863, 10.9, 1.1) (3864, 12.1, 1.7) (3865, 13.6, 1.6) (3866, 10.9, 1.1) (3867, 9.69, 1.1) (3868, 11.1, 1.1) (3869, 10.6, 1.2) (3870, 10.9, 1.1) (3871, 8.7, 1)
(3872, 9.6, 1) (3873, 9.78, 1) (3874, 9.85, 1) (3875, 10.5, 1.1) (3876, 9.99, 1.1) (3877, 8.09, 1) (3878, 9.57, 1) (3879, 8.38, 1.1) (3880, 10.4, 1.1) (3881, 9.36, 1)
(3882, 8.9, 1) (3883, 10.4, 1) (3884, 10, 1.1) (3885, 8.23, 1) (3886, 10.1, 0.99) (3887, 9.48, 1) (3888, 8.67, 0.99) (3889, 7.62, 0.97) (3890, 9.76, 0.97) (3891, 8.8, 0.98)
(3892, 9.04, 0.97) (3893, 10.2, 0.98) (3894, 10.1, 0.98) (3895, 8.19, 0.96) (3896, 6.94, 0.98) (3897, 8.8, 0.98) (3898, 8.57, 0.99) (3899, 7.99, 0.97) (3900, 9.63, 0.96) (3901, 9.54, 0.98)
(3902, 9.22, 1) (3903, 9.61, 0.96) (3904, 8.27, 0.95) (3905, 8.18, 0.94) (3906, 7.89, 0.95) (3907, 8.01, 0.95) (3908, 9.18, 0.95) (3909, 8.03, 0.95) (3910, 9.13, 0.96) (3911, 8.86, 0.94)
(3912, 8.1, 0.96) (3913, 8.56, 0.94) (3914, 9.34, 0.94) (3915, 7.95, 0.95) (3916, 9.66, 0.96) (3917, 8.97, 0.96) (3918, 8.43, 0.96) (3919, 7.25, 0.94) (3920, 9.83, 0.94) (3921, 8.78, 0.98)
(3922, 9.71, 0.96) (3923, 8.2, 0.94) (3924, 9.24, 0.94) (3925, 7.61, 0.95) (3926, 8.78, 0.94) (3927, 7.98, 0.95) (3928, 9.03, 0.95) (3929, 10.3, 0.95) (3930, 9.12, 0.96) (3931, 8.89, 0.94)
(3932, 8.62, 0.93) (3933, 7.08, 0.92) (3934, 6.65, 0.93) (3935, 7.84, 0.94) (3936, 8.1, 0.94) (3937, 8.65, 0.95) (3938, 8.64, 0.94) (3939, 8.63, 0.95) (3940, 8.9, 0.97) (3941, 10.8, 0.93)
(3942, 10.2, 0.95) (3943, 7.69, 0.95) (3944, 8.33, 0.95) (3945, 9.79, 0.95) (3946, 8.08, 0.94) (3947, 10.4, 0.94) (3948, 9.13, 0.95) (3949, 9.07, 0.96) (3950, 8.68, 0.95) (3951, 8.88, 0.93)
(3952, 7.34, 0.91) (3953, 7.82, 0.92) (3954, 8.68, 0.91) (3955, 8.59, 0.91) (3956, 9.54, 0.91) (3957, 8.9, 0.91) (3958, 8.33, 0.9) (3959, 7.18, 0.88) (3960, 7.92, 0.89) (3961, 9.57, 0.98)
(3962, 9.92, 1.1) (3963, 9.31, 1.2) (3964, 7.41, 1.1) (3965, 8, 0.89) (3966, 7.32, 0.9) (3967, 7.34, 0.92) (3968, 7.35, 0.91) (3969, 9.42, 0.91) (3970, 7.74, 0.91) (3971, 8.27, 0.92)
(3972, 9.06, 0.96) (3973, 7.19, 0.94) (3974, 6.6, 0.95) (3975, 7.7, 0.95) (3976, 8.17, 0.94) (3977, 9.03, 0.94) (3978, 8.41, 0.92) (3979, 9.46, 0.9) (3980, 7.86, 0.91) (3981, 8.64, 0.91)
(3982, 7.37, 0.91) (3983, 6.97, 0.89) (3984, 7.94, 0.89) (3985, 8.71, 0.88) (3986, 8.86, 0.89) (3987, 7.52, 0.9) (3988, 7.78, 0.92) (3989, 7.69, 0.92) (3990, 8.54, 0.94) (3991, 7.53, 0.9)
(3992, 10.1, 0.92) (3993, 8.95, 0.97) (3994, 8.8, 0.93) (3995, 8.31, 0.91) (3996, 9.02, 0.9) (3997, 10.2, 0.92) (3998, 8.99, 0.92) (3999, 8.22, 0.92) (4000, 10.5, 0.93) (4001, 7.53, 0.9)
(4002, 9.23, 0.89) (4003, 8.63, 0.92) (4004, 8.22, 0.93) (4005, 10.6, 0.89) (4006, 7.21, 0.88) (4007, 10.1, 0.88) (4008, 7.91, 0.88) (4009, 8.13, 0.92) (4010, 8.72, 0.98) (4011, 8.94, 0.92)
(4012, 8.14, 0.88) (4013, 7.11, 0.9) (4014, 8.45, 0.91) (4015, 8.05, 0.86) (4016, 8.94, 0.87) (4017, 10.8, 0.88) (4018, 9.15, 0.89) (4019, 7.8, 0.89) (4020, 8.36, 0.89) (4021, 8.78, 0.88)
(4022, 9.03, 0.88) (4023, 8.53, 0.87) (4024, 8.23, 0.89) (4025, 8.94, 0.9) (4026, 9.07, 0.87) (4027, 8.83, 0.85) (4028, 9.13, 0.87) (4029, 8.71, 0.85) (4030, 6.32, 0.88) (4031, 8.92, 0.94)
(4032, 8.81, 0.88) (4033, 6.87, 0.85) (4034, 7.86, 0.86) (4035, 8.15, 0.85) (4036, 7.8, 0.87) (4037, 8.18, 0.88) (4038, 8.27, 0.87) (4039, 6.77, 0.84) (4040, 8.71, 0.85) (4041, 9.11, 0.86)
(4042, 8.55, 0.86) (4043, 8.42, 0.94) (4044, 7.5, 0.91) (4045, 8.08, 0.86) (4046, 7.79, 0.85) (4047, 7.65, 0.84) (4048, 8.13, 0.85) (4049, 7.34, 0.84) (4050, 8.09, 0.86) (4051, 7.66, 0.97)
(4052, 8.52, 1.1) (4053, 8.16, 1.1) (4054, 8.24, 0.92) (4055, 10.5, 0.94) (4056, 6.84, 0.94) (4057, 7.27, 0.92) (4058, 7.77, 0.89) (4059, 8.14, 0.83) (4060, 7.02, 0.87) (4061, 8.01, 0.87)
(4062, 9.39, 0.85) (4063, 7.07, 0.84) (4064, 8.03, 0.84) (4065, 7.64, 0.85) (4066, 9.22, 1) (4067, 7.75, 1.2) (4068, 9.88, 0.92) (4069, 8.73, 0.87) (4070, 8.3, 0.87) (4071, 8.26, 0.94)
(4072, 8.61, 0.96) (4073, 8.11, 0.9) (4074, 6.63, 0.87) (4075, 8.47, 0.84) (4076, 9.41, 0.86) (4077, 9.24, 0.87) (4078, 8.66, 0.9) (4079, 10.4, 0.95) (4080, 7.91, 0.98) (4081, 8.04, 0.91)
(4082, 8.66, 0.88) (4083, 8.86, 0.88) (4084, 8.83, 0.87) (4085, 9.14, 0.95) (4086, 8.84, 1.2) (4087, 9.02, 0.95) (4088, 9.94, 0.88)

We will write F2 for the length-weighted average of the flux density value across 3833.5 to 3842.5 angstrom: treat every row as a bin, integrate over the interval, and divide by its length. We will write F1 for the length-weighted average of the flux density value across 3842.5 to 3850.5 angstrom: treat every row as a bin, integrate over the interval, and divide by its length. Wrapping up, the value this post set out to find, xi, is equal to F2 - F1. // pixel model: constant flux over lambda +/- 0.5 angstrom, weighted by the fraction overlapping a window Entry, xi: -0.3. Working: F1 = 9.1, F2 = 8.8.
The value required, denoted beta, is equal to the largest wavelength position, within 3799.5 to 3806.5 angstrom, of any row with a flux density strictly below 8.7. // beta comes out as 3806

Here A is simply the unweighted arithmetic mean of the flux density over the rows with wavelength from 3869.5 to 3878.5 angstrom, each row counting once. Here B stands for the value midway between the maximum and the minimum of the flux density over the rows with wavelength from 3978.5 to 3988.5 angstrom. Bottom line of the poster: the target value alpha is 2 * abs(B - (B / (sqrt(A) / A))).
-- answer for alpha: 34.6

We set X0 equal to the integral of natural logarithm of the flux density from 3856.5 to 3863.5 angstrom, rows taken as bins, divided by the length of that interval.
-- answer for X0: 2.23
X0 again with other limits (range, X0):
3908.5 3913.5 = 2.14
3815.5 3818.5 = 2.14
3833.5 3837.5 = 2.19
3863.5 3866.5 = 2.50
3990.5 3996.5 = 2.17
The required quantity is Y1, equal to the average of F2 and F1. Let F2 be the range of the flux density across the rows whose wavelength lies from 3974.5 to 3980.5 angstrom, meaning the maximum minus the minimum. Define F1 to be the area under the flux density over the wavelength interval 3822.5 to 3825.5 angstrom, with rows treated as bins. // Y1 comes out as 14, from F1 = 26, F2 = 1.8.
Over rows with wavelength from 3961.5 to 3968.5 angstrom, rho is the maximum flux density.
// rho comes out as 9.92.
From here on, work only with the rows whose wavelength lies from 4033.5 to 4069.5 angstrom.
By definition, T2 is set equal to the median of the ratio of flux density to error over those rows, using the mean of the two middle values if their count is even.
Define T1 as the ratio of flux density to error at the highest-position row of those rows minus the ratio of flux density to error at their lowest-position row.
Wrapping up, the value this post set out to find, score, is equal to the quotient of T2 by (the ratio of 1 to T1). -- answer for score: 8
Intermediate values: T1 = 0.89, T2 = 9.15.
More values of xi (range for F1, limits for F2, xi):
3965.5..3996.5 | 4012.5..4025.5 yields 0.4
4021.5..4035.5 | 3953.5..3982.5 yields -0.1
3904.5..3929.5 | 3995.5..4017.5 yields 0.1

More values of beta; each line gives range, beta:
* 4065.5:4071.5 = 4071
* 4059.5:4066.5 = 4065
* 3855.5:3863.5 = 3861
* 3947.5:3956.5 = 3955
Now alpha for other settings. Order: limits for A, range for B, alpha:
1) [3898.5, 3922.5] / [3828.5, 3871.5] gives 38.0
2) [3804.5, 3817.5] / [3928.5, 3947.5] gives 33.9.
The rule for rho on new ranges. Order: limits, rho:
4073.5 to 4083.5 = 10.4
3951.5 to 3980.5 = 9.92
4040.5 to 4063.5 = 10.5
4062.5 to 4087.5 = 10.4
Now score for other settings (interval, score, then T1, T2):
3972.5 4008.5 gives 12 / 1.34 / 9.11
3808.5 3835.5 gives 2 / 0.29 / 8.13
